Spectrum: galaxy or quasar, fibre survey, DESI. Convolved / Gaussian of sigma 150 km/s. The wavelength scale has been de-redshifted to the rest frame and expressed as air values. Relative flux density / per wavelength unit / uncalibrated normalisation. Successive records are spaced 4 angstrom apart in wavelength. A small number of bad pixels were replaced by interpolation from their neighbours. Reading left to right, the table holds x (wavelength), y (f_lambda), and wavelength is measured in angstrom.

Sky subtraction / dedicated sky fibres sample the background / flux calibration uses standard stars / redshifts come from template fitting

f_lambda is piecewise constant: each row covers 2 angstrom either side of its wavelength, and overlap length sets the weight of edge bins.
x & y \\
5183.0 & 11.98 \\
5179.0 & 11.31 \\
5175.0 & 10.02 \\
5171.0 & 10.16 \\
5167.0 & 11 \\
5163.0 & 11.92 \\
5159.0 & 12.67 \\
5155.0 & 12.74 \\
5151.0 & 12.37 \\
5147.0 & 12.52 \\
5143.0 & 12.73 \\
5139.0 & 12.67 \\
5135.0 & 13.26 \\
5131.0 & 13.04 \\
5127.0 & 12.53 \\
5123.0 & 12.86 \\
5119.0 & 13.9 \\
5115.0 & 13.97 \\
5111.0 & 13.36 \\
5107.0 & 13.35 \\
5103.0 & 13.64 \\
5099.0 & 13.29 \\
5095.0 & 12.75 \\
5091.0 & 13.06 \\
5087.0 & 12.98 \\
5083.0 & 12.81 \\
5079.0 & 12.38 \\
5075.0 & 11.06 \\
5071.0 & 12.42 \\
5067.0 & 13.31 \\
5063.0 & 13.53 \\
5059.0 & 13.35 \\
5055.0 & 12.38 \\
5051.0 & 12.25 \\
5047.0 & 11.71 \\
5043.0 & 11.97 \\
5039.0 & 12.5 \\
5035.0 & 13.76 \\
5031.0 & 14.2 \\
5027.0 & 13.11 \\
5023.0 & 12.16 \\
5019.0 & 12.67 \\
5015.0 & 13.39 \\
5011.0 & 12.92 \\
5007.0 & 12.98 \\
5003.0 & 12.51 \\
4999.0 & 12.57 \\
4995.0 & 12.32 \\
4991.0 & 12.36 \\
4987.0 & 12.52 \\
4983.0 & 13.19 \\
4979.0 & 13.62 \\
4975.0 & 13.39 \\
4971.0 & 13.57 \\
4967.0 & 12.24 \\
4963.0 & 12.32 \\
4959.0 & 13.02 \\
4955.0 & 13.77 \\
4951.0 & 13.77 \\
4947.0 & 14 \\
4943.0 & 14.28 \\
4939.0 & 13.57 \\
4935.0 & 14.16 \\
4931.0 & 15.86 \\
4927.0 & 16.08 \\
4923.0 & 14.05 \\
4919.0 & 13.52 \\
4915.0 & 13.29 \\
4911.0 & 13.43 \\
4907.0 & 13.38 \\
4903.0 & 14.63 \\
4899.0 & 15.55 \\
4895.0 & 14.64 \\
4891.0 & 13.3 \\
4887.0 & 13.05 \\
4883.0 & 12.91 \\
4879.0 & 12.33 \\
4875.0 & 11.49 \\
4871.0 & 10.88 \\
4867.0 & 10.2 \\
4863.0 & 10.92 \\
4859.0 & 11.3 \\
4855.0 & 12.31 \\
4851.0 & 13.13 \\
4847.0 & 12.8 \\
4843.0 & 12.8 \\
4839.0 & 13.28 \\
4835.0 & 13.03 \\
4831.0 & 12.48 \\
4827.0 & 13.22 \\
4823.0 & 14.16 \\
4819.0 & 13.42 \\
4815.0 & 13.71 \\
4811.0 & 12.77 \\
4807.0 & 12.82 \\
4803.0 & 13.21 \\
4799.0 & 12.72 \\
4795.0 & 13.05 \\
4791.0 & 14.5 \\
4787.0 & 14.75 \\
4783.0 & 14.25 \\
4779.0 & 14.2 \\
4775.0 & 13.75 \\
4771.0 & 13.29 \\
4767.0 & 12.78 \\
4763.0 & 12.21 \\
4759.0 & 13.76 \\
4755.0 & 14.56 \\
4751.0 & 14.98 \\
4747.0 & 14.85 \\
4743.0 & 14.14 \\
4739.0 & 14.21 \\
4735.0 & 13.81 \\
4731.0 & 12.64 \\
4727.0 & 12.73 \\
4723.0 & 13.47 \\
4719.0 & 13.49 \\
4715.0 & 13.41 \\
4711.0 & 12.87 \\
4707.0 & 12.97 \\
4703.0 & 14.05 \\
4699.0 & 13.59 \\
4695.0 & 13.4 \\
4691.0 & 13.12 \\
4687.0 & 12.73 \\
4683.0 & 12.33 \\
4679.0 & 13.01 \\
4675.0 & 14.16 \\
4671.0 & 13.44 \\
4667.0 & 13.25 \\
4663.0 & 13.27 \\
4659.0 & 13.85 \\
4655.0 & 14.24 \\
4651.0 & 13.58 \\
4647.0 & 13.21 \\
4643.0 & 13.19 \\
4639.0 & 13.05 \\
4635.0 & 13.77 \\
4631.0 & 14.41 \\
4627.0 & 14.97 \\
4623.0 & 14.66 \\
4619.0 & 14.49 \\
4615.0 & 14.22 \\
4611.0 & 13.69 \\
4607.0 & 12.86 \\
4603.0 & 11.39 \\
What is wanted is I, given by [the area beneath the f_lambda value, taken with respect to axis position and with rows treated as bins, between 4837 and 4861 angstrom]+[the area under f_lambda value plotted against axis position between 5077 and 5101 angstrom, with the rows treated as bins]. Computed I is 612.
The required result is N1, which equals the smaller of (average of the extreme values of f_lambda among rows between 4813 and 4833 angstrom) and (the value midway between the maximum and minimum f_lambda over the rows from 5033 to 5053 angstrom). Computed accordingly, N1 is 12.7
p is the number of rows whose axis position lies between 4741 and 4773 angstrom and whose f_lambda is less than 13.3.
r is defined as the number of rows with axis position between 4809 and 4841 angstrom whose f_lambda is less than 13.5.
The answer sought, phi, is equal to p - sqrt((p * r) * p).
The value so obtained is -4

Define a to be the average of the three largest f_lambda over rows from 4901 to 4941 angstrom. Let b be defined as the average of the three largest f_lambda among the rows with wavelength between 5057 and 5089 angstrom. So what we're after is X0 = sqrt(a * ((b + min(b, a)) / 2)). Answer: 14.4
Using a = 15.52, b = 13.40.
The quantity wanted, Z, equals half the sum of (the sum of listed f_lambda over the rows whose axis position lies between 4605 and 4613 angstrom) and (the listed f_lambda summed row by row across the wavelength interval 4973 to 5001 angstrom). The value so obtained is 58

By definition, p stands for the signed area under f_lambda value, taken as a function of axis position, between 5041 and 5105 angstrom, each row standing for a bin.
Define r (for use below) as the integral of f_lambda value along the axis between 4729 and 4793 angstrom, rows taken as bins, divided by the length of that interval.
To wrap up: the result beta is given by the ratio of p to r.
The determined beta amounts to 58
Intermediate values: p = 812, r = 13.9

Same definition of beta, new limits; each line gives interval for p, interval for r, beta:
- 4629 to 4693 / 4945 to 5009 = 66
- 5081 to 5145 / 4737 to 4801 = 61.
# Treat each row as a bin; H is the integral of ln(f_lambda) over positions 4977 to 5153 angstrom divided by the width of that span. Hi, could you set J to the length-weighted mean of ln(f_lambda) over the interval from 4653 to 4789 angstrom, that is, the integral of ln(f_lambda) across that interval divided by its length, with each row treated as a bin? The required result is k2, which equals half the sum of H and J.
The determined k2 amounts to 2.58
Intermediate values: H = 2.55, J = 2.61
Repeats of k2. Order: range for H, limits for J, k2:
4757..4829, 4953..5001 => 2.58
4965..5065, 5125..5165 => 2.54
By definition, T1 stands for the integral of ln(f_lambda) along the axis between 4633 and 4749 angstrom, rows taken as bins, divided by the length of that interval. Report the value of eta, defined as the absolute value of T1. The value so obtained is 2.60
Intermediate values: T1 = 2.60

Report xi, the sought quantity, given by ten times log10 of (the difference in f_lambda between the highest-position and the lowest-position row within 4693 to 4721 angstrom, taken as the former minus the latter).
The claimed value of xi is -10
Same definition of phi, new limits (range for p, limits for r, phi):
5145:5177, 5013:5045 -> -12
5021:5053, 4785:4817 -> -7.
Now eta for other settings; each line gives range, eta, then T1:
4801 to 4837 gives 2.58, 2.58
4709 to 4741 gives 2.59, 2.59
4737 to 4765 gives 2.64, 2.64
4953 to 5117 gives 2.56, 2.56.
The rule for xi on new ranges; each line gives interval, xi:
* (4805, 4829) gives -4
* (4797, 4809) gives -10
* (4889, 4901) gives 4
